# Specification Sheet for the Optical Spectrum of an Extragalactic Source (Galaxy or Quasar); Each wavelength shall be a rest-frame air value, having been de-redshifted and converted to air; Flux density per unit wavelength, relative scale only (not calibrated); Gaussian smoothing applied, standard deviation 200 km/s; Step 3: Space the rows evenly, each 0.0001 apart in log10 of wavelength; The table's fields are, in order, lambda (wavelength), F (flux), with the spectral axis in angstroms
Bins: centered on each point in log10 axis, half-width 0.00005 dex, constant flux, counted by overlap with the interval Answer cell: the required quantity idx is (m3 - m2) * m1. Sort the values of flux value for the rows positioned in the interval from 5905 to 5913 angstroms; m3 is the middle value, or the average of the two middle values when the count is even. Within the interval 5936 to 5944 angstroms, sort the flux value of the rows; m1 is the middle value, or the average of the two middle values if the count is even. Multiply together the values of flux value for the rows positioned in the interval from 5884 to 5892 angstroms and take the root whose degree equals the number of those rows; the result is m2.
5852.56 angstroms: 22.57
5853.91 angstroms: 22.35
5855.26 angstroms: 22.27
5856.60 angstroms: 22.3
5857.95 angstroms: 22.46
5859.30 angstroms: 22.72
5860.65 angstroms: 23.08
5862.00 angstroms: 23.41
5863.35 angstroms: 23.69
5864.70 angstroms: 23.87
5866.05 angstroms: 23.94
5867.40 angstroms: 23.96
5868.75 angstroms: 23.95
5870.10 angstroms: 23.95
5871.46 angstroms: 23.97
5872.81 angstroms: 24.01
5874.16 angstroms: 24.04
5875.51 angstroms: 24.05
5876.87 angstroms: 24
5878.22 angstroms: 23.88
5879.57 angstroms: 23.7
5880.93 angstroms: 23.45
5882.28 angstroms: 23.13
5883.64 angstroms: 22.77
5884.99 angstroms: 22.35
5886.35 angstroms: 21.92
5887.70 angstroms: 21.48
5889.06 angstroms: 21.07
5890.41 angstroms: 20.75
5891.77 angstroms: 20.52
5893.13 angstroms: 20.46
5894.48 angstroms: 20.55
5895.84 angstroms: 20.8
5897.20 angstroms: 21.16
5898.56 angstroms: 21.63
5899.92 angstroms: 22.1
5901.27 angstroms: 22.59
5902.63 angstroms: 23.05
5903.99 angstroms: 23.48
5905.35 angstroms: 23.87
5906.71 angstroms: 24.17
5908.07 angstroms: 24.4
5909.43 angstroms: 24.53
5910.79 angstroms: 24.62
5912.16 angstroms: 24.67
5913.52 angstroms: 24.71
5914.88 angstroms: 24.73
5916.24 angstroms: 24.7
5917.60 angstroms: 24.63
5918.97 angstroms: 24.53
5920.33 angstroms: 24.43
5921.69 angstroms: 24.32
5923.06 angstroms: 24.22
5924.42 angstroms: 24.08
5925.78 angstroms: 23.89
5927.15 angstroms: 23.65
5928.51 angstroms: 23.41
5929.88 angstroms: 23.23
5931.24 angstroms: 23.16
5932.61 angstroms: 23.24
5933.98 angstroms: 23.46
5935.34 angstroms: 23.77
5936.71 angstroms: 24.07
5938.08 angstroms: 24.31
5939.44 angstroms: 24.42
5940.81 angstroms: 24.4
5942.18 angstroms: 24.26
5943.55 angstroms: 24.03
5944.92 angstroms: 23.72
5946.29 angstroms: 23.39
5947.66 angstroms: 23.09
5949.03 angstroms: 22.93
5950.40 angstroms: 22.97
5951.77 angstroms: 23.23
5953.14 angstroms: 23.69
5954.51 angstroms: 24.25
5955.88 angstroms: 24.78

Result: 76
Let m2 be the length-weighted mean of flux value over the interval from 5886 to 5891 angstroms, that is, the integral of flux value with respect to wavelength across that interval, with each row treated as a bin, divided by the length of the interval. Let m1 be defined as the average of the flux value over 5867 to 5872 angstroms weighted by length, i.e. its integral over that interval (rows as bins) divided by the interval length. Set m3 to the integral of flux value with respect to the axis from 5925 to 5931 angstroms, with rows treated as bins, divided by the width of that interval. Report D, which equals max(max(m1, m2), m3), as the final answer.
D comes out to 23.9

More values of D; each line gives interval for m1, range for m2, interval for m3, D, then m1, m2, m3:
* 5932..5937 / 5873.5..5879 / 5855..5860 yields 24.0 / 23.6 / 24.0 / 22.48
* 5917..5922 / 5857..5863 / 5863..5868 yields 24.5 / 24.5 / 22.9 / 23.88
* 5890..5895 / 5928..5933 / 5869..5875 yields 24.0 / 20.6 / 23.2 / 23.99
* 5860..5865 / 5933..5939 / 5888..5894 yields 23.9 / 23.5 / 23.9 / 20.75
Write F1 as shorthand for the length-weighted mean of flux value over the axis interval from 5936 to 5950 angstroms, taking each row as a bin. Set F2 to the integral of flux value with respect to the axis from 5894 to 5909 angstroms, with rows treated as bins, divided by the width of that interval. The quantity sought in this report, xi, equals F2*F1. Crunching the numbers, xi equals 538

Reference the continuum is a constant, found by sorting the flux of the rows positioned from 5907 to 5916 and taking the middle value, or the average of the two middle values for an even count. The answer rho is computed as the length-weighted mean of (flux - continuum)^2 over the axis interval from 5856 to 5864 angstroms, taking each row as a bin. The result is 3.1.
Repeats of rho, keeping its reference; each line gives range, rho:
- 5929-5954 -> 1.3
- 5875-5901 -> 8.1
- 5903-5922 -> 0.2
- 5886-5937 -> 4.2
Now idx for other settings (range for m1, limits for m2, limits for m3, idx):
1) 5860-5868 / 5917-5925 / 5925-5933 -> -25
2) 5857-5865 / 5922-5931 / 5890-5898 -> -72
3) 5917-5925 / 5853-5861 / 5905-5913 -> 47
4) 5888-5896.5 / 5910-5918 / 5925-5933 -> -28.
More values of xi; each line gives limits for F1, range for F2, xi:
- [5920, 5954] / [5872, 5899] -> 529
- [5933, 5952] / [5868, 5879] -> 569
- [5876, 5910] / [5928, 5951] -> 531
